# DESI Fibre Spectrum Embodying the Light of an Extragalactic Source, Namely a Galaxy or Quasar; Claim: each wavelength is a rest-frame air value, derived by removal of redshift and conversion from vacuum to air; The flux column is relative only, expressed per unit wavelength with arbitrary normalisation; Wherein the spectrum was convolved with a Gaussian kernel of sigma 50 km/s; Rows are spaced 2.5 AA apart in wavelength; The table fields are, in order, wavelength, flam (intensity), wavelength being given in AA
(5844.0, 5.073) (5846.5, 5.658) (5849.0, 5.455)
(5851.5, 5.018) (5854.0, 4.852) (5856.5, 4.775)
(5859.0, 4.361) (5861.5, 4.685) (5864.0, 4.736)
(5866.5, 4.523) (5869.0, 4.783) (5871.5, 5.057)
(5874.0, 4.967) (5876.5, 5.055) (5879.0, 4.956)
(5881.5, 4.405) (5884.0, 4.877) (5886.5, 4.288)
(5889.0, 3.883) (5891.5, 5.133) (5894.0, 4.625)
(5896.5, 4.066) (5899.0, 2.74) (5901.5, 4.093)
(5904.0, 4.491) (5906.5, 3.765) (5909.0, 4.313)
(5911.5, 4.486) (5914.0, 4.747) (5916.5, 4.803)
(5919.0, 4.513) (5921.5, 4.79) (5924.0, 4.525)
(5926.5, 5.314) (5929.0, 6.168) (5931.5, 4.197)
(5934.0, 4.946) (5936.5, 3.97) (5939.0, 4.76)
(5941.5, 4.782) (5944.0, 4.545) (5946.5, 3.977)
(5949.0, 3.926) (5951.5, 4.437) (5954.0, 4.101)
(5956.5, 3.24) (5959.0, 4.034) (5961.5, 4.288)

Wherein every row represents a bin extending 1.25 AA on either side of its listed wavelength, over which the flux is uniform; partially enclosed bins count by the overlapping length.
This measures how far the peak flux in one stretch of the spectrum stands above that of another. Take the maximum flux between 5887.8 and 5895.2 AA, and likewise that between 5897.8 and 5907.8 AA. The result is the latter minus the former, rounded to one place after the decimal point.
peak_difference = -0.6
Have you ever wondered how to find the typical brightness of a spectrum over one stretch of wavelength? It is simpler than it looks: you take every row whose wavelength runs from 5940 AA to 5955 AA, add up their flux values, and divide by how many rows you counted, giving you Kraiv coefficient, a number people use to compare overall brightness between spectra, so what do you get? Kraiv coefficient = 4.3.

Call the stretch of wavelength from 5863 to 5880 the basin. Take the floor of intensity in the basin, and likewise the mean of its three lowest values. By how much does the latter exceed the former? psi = 0.16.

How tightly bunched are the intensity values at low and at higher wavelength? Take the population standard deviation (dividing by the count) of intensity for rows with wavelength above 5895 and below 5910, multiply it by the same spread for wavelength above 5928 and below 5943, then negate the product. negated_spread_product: -0.40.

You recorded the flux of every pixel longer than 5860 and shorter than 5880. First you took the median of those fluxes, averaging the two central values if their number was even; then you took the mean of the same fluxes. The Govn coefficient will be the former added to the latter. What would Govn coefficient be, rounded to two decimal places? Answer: 9.71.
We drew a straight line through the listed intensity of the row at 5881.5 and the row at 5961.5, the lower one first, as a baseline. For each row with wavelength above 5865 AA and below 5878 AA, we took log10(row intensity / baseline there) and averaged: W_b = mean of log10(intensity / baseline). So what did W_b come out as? 0.042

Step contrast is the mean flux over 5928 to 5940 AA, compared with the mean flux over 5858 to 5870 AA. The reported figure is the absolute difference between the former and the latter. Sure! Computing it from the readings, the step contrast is 0.2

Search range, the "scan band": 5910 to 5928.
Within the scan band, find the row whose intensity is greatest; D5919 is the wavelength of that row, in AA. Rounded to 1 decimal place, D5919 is 5926.5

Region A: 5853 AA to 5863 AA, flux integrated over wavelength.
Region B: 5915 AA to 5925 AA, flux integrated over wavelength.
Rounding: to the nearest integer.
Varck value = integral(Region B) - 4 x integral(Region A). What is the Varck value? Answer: -140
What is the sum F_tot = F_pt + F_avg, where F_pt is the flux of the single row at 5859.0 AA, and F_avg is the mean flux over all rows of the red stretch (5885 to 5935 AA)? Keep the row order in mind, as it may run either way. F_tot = 8.9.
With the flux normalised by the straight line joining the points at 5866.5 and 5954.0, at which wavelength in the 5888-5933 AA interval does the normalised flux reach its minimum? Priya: 5899.0 AA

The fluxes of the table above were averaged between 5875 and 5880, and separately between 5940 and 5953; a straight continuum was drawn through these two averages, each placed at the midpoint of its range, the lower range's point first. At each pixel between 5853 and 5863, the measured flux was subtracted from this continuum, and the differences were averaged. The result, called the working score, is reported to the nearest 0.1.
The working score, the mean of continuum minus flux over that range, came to 0.5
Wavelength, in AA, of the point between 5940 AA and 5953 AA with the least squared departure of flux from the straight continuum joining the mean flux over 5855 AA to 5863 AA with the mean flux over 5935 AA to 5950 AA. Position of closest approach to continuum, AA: 5951.5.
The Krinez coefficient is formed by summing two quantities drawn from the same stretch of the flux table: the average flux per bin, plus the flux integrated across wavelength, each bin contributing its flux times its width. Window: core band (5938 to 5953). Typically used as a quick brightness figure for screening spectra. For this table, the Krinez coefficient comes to 70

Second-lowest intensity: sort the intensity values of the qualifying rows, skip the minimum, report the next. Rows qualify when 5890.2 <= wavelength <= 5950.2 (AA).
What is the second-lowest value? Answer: 3.765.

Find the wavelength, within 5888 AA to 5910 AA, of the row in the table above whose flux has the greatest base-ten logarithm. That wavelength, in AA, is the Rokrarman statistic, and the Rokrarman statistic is 5891.5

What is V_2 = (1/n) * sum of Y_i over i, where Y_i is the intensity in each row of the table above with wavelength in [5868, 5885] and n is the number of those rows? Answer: 4.87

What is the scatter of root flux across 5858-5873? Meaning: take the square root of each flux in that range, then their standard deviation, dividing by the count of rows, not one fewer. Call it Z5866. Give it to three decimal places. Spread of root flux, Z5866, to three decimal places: 0.050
